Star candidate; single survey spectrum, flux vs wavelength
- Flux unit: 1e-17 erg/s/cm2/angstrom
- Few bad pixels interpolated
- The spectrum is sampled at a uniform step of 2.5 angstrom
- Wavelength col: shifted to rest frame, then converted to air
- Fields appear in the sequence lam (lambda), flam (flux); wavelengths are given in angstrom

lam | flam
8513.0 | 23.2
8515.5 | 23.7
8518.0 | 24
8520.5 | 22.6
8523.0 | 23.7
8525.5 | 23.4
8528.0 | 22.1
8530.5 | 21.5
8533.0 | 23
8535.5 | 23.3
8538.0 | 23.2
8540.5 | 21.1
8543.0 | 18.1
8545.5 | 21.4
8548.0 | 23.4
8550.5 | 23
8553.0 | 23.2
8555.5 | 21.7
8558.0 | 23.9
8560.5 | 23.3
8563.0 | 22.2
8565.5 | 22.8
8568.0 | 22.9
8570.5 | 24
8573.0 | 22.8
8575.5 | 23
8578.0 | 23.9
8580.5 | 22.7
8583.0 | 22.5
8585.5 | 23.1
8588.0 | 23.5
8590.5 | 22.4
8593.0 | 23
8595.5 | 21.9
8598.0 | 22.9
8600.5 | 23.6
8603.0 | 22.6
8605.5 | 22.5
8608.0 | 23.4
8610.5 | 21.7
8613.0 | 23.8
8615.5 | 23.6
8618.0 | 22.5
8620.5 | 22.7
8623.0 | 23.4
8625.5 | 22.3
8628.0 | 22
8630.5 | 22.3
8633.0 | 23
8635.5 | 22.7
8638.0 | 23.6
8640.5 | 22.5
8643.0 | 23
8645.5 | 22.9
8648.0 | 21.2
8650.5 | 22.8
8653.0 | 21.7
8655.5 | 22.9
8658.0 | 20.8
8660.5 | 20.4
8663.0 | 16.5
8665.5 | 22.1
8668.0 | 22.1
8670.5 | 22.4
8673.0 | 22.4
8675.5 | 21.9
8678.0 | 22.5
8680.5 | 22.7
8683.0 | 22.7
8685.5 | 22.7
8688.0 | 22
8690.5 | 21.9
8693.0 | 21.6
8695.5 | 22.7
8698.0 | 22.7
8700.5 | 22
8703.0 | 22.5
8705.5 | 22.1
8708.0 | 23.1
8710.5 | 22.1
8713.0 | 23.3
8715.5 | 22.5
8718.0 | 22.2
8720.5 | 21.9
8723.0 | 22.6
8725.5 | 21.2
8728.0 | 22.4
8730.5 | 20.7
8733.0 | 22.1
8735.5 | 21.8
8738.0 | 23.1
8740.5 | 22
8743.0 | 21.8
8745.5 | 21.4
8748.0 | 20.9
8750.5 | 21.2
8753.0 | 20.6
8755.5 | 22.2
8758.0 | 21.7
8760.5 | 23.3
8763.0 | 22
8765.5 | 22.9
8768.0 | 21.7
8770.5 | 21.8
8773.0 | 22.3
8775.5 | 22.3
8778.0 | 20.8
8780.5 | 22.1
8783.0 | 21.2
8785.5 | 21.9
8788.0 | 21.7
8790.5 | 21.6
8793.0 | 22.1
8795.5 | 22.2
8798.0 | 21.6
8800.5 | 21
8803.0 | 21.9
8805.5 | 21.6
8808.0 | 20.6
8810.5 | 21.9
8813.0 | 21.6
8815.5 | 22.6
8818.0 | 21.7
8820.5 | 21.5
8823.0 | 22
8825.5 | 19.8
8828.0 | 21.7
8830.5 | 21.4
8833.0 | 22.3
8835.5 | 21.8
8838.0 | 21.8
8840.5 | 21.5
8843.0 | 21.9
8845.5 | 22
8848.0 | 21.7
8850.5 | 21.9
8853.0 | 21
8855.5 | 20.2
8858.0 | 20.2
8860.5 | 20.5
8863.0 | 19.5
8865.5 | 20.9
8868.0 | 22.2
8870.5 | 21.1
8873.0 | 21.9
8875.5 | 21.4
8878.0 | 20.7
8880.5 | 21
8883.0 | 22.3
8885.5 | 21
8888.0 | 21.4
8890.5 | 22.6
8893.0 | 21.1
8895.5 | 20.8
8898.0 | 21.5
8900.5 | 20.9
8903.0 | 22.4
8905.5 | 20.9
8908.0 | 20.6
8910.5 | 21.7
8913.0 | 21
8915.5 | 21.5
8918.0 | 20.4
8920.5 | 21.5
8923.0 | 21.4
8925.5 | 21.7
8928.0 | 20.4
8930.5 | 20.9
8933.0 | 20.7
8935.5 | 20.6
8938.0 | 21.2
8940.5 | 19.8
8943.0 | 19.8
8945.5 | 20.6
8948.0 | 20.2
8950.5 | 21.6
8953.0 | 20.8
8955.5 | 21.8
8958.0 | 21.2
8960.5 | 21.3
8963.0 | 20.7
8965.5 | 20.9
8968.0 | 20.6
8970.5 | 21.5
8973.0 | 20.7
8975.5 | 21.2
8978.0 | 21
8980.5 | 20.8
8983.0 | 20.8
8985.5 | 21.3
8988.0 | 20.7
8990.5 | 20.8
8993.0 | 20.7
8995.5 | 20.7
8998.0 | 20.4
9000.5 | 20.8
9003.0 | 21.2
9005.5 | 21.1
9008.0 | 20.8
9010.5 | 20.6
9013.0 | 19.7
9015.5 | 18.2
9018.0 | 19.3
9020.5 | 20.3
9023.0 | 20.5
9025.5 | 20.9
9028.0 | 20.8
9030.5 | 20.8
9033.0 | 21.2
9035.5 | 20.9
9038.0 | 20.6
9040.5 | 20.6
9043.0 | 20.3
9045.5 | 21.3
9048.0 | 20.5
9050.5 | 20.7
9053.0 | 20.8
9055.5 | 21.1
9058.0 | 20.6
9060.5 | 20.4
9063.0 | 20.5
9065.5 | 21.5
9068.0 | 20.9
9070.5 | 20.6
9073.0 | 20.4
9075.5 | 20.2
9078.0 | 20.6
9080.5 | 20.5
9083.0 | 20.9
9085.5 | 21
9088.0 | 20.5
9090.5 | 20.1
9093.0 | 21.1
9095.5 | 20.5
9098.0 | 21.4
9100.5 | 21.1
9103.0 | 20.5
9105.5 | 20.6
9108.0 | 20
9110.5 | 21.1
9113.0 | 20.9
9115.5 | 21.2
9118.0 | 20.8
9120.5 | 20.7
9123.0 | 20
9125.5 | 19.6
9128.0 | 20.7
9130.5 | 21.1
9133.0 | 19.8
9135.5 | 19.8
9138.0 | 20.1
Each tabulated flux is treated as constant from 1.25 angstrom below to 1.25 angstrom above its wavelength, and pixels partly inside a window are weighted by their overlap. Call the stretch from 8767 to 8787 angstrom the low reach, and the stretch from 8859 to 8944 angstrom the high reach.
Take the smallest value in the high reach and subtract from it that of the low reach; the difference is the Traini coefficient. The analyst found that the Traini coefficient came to -1.3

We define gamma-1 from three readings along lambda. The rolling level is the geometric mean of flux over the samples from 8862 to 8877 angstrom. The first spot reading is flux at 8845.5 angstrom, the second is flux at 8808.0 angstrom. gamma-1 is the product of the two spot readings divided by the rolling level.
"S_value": 21.4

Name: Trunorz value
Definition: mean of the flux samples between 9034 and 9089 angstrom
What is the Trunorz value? 20.7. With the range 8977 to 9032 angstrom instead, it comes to 20.6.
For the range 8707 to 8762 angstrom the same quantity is 22.0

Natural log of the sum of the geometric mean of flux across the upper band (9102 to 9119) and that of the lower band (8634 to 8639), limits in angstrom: 3.78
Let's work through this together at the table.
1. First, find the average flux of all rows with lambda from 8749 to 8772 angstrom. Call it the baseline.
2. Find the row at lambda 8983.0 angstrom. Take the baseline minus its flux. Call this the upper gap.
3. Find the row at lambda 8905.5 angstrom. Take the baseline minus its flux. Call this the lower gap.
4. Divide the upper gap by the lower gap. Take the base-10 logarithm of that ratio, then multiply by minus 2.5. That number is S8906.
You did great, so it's 0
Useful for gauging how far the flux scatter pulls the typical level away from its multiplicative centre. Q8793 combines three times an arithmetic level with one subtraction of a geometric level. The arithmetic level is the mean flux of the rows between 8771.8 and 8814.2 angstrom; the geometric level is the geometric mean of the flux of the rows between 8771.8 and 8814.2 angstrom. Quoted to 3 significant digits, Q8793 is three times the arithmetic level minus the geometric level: 43.3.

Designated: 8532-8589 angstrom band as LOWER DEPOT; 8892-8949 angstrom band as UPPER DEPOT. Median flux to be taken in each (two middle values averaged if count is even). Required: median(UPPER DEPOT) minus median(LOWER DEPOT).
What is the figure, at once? -2.1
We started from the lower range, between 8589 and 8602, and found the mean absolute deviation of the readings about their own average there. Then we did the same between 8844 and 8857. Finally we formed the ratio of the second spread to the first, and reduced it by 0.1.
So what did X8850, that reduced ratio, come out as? 1.15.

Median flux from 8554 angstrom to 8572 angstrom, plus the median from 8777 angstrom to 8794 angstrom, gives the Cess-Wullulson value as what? 44.6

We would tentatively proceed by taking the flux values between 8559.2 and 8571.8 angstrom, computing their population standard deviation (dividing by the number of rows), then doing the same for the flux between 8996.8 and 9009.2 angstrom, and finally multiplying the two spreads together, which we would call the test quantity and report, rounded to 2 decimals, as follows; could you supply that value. 0.17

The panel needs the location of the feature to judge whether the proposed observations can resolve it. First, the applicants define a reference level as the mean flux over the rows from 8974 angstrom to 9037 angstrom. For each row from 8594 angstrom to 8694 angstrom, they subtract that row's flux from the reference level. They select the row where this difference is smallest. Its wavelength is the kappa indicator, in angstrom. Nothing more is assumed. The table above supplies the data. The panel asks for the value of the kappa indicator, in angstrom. 8613.0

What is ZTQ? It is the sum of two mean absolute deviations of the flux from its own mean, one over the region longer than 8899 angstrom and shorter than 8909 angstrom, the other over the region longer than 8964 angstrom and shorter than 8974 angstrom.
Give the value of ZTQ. 0.89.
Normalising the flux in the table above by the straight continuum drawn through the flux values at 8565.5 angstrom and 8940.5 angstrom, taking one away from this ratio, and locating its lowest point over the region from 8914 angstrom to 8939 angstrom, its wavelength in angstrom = 8918.0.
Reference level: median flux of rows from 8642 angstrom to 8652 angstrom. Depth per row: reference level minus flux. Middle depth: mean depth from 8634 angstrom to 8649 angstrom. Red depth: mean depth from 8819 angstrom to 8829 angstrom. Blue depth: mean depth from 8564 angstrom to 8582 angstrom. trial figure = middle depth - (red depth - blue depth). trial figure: -1.7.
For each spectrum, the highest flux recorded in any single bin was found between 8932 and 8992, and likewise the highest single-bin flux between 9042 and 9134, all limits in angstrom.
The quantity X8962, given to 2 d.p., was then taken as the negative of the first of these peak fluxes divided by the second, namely -1.01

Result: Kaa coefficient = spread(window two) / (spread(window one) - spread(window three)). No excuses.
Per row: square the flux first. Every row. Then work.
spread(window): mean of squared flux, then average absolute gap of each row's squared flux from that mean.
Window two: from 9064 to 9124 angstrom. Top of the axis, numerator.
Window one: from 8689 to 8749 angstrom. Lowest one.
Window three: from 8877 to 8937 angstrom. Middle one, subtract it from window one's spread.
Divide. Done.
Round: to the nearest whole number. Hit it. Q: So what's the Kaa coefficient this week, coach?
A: 12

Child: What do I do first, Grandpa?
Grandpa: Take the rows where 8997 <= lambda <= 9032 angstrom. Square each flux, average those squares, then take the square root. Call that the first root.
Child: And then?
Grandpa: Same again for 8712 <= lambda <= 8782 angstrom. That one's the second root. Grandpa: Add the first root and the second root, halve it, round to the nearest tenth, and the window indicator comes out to 21.2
